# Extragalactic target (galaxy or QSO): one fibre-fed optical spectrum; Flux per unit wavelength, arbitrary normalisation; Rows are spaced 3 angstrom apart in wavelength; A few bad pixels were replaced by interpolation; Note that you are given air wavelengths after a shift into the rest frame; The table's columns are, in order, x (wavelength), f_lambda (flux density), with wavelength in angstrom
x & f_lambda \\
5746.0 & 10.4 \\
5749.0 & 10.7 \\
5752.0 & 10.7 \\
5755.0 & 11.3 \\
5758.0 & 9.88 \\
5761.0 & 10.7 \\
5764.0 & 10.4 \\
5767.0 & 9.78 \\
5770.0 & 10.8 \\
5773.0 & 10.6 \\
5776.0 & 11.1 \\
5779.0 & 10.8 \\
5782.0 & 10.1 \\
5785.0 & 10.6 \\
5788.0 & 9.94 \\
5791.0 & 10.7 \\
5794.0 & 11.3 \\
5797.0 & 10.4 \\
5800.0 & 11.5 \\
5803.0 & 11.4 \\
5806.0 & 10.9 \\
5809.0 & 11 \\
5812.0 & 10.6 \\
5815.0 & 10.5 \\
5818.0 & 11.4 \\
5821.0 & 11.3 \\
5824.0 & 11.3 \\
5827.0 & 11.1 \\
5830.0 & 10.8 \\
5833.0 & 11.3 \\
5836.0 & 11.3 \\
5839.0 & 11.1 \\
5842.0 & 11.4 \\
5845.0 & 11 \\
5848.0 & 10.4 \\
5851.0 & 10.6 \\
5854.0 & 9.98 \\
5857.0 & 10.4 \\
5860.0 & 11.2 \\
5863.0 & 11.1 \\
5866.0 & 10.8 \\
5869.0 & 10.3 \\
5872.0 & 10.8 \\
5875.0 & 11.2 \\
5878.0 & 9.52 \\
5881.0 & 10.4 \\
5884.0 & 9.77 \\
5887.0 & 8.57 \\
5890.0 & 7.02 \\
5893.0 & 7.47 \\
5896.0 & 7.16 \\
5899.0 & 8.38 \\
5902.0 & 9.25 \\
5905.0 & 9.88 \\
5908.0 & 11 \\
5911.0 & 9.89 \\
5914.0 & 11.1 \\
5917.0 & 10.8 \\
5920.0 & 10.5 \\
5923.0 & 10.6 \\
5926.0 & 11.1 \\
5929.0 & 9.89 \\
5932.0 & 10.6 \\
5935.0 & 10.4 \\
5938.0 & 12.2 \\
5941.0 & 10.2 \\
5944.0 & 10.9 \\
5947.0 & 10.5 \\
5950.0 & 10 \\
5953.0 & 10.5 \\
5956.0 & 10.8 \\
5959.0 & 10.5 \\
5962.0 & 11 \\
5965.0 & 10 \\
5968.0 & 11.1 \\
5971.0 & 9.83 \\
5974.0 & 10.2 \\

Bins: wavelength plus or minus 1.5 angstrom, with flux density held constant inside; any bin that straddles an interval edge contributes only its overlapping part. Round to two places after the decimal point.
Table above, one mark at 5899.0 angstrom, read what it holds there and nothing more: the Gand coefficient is 8.38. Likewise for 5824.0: 11.30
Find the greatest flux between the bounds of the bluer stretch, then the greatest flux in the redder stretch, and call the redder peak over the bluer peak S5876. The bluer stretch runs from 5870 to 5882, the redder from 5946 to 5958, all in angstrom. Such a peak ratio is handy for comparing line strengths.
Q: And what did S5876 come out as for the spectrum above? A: 0.96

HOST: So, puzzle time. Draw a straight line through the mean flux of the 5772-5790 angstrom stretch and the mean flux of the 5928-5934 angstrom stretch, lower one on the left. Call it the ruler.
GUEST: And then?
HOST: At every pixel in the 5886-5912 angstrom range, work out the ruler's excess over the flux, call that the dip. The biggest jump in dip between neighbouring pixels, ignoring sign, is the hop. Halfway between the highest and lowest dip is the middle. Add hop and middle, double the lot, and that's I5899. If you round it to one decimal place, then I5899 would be 5.7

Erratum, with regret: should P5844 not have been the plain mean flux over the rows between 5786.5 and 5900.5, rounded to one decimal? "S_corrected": 10.4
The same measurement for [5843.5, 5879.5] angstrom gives 10.6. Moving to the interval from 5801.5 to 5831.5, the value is 11.0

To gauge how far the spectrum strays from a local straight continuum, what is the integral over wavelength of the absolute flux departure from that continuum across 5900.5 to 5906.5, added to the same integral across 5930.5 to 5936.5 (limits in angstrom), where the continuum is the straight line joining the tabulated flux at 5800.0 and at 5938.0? 25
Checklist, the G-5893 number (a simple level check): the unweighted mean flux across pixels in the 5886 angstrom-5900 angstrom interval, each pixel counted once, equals 7.7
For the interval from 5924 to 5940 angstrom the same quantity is 10.8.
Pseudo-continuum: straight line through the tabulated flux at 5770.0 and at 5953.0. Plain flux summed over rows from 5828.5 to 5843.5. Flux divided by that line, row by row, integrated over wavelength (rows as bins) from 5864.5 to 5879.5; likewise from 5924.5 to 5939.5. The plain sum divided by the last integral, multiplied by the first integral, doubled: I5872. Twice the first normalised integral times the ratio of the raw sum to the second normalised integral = 108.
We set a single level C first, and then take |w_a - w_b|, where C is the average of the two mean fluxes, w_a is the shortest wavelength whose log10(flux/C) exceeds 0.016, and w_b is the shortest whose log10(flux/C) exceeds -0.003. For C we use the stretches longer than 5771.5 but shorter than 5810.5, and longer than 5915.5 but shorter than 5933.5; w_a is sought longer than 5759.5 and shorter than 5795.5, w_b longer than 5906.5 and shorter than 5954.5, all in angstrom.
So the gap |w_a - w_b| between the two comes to 132 angstrom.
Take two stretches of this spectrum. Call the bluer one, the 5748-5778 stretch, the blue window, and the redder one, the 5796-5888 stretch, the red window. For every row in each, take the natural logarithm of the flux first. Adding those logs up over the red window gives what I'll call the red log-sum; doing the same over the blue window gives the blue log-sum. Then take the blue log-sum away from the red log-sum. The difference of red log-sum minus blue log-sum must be 50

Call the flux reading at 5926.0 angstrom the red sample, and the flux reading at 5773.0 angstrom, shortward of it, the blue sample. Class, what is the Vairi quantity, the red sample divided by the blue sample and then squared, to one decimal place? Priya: 1.1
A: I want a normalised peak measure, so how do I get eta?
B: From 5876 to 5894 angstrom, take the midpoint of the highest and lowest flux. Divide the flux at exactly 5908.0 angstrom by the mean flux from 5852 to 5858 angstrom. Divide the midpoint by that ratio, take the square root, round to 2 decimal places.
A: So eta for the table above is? 2.84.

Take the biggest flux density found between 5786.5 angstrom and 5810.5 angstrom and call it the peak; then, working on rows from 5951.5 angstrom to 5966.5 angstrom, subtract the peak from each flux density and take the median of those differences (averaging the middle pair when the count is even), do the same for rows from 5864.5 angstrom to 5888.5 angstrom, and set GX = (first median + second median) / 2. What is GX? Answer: -1.1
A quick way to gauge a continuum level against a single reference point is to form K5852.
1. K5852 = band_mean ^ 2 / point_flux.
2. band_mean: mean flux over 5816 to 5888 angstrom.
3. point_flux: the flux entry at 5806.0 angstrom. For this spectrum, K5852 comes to 10.5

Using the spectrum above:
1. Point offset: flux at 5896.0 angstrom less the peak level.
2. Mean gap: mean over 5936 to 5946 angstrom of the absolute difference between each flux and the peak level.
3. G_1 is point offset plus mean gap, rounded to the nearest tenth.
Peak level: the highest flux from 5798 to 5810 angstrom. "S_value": -3.5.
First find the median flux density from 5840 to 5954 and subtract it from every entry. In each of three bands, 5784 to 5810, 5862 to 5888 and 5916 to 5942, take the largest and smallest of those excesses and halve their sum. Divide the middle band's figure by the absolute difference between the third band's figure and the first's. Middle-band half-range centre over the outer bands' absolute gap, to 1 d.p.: -1.7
